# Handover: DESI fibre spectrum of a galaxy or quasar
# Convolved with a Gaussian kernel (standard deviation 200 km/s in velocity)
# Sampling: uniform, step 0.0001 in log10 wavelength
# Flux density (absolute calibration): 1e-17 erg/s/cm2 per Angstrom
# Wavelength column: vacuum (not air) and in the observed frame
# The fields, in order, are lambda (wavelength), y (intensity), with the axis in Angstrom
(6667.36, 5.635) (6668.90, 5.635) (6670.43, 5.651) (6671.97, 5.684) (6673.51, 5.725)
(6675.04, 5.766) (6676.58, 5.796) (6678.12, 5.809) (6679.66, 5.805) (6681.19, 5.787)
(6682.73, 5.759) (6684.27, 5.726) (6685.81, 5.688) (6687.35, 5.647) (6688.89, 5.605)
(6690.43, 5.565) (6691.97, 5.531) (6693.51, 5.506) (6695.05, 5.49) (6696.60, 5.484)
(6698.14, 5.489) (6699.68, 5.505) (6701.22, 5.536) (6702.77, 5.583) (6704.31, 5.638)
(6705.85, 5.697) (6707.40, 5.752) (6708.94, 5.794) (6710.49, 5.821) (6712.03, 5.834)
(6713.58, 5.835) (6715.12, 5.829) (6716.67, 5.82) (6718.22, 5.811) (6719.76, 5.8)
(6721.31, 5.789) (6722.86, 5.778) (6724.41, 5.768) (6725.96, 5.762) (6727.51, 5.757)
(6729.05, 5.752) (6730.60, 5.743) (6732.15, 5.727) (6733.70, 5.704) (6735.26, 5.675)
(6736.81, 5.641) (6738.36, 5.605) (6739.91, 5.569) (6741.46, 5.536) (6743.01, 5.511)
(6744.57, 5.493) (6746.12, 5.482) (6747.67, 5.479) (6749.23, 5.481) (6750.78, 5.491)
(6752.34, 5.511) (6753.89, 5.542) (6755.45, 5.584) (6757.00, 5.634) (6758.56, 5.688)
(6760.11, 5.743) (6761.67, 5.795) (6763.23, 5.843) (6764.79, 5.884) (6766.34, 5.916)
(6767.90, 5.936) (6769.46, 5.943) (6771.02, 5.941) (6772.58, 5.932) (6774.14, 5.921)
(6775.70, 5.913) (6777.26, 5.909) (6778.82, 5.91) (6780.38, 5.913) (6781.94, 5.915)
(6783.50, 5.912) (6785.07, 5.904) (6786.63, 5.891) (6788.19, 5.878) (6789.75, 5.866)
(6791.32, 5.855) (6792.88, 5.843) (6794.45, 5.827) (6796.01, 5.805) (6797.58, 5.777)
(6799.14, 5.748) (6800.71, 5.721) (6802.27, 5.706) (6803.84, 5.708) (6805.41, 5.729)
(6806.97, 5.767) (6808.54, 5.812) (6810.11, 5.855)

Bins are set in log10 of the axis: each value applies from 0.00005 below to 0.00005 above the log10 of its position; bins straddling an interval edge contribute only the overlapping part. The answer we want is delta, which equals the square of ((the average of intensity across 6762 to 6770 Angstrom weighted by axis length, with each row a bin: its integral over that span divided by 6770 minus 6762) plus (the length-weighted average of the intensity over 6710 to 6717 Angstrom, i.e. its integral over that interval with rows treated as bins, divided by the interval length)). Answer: 138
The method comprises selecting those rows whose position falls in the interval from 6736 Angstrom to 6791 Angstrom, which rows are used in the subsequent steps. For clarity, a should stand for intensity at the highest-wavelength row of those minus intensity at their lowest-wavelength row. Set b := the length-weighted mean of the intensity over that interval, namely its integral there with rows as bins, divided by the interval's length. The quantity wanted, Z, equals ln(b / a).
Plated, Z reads 3.2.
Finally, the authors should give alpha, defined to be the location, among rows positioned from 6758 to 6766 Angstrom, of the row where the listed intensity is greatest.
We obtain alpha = 6764.79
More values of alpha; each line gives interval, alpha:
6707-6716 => 6713.58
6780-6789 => 6781.94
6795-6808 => 6796.01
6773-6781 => 6774.14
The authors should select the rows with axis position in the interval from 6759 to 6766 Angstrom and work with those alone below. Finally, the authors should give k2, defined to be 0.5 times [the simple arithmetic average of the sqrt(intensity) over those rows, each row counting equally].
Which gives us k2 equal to 1.21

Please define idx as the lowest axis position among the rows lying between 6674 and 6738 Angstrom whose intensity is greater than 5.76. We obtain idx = 6675.04 Angstrom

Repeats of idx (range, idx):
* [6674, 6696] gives 6675.04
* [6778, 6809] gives 6778.82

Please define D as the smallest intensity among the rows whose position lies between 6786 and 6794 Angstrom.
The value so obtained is 5.843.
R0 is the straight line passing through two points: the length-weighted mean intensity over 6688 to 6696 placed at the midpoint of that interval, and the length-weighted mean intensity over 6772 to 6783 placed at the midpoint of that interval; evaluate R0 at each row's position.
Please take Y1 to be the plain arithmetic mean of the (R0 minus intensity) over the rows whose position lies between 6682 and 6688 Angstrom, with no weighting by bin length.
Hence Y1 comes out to -0.20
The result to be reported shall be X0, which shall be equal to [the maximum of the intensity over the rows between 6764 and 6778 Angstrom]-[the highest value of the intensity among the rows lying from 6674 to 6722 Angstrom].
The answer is 0.11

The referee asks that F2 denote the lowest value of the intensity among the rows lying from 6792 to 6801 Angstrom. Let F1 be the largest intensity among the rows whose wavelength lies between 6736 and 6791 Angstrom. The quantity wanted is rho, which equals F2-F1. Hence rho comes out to -0.22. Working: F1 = 5.943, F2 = 5.721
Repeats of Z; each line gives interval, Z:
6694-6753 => 5.6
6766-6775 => 7.1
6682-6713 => 4.3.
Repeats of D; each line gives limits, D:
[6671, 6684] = 5.684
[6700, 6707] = 5.536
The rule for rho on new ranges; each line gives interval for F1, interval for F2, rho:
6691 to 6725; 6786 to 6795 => -0.01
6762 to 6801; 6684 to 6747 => -0.46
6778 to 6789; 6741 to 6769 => -0.44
